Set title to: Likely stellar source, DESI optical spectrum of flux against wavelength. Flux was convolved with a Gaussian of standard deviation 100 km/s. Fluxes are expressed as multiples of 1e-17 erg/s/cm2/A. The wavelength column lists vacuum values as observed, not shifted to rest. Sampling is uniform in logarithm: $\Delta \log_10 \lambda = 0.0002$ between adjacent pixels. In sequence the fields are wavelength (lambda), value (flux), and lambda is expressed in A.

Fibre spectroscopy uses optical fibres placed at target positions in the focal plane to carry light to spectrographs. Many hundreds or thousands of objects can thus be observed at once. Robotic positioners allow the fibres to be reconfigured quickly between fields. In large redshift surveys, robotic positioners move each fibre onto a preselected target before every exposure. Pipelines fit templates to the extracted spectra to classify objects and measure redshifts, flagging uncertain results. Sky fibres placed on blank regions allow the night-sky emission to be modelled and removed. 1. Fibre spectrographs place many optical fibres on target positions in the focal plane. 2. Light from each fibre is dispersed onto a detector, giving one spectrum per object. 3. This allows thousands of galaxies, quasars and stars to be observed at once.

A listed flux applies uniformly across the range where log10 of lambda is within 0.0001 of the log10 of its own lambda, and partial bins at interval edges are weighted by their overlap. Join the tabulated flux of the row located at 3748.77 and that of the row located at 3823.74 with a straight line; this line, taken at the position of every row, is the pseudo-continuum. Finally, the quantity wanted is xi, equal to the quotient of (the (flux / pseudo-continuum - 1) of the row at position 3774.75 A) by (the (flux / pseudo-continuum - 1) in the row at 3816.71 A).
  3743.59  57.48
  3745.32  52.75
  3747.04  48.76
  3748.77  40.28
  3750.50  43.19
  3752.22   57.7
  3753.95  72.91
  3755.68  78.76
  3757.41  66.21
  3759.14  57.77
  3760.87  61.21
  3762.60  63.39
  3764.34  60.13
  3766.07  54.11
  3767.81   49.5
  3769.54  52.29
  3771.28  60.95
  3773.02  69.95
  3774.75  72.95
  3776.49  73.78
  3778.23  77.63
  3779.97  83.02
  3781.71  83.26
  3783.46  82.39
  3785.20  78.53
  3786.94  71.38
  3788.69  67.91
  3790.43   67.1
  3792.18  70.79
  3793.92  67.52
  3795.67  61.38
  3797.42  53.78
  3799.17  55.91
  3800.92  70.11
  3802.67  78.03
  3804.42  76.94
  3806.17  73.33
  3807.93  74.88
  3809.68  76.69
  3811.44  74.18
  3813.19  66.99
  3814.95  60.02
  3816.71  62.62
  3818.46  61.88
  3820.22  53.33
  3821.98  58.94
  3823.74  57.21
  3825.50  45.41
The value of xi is 4.6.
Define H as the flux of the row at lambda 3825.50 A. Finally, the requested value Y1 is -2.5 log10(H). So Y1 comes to -4.14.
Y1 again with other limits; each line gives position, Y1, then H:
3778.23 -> -4.73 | 77.63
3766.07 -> -4.33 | 54.11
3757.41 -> -4.55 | 66.21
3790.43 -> -4.57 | 67.1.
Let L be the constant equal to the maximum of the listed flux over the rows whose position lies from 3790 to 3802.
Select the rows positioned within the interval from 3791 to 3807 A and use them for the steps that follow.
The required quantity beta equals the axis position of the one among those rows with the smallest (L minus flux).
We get 3802.67 A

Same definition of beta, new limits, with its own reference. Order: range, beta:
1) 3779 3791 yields 3781.71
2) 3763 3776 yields 3774.75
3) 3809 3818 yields 3809.68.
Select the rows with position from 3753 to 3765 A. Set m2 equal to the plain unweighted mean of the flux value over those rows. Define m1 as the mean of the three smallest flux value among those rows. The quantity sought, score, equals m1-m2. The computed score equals -6.07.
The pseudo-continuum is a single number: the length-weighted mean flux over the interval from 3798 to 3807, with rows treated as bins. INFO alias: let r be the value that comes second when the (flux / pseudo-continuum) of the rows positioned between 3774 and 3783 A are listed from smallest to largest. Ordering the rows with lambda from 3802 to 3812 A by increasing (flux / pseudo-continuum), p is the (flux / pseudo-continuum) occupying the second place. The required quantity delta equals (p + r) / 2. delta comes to 1.05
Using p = 1.05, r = 1.05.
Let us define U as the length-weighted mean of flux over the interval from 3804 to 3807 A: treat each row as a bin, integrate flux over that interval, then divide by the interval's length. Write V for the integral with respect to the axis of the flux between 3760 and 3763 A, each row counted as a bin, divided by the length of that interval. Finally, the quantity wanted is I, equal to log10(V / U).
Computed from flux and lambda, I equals -0.08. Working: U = 74.9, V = 62.2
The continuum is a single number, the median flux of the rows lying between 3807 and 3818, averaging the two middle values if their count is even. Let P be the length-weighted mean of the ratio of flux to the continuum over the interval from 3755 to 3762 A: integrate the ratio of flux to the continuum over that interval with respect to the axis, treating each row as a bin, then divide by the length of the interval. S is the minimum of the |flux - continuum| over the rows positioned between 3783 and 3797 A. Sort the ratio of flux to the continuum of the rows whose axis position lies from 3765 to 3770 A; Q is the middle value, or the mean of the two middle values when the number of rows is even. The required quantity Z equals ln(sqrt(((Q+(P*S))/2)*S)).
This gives -1.2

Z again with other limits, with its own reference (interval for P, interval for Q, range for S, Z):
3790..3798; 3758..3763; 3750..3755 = 0.6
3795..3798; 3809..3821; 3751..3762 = 0.6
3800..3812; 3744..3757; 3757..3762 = 1.2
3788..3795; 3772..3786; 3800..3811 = -0.5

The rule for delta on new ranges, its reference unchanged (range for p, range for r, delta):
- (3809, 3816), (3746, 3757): 0.78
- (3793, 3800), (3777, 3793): 0.88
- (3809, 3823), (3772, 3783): 0.94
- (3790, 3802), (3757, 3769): 0.78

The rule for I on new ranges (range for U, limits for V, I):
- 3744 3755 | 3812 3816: 0.08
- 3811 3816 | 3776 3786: 0.08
